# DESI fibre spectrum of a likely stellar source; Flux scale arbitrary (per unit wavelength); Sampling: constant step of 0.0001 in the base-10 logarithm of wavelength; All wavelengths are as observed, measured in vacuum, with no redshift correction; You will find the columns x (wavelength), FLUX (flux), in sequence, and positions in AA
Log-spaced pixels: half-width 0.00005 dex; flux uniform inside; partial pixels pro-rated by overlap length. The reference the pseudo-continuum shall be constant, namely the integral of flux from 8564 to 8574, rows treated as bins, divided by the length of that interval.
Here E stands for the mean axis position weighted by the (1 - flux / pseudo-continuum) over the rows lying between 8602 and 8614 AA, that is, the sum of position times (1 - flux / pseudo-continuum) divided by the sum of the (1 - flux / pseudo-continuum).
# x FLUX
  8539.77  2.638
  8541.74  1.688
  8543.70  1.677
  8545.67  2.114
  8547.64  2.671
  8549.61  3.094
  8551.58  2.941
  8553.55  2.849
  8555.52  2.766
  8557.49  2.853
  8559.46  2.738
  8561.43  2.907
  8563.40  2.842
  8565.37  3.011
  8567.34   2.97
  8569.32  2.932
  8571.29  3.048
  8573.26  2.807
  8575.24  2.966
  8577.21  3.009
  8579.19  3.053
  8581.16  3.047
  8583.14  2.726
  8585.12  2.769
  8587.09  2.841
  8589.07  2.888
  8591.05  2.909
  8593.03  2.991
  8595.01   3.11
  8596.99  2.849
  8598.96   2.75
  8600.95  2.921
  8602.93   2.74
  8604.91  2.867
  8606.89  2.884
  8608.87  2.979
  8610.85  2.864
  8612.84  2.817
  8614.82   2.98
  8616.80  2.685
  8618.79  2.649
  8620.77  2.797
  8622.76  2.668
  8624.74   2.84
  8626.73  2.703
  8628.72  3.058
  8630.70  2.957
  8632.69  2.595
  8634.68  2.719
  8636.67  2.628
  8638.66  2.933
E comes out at 8607.1 AA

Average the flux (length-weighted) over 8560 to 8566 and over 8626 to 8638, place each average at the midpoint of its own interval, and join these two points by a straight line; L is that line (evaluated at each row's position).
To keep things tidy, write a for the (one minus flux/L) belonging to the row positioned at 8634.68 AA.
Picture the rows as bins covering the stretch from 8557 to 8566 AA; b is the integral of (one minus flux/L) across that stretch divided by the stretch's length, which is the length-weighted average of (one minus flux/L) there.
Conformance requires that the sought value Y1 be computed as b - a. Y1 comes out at -0.01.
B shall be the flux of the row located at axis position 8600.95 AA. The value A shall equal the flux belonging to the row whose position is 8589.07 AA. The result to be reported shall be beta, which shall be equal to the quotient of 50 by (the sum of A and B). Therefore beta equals 8.61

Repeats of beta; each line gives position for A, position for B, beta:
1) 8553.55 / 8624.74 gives 8.79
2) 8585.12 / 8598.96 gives 9.06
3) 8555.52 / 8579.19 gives 8.59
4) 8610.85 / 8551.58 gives 8.61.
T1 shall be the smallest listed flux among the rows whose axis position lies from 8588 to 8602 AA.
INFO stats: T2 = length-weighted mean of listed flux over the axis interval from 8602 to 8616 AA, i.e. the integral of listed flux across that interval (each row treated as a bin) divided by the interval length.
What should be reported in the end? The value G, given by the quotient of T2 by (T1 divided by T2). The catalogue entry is 3.0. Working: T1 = 2.75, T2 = 2.88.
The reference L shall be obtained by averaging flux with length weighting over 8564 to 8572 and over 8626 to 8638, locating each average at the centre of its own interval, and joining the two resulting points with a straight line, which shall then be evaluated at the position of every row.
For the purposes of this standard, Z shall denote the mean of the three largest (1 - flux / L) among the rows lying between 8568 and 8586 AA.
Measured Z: 0.060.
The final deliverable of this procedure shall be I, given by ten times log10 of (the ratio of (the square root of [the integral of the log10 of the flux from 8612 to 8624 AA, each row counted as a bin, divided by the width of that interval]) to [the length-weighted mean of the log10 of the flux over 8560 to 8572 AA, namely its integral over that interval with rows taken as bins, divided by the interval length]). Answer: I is 1.52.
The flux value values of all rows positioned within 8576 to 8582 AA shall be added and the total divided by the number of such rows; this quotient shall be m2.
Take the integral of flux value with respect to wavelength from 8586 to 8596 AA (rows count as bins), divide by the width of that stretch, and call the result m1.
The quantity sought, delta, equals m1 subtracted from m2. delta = 0.09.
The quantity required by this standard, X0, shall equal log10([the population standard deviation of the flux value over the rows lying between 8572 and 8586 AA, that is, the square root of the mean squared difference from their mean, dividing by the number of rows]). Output -0.89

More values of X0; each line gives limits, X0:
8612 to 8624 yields -0.94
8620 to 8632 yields -0.87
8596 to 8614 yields -1.14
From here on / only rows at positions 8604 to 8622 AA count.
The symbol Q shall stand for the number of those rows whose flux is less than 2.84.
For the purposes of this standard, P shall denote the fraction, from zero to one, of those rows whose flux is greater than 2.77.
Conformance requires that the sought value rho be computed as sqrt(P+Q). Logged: 2.19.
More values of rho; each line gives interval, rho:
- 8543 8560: 2.33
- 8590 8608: 1.67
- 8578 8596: 1.67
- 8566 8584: 1.70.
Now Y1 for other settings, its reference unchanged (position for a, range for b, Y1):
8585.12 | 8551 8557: -0.01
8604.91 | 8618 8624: 0.05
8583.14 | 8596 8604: -0.04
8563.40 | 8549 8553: -0.04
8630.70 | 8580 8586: 0.07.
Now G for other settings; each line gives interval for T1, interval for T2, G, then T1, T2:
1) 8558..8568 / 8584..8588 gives 2.9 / 2.738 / 2.80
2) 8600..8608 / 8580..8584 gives 3.1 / 2.74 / 2.90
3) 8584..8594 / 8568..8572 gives 3.2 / 2.769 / 2.98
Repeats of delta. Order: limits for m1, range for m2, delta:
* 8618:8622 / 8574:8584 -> 0.24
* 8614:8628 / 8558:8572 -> 0.16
